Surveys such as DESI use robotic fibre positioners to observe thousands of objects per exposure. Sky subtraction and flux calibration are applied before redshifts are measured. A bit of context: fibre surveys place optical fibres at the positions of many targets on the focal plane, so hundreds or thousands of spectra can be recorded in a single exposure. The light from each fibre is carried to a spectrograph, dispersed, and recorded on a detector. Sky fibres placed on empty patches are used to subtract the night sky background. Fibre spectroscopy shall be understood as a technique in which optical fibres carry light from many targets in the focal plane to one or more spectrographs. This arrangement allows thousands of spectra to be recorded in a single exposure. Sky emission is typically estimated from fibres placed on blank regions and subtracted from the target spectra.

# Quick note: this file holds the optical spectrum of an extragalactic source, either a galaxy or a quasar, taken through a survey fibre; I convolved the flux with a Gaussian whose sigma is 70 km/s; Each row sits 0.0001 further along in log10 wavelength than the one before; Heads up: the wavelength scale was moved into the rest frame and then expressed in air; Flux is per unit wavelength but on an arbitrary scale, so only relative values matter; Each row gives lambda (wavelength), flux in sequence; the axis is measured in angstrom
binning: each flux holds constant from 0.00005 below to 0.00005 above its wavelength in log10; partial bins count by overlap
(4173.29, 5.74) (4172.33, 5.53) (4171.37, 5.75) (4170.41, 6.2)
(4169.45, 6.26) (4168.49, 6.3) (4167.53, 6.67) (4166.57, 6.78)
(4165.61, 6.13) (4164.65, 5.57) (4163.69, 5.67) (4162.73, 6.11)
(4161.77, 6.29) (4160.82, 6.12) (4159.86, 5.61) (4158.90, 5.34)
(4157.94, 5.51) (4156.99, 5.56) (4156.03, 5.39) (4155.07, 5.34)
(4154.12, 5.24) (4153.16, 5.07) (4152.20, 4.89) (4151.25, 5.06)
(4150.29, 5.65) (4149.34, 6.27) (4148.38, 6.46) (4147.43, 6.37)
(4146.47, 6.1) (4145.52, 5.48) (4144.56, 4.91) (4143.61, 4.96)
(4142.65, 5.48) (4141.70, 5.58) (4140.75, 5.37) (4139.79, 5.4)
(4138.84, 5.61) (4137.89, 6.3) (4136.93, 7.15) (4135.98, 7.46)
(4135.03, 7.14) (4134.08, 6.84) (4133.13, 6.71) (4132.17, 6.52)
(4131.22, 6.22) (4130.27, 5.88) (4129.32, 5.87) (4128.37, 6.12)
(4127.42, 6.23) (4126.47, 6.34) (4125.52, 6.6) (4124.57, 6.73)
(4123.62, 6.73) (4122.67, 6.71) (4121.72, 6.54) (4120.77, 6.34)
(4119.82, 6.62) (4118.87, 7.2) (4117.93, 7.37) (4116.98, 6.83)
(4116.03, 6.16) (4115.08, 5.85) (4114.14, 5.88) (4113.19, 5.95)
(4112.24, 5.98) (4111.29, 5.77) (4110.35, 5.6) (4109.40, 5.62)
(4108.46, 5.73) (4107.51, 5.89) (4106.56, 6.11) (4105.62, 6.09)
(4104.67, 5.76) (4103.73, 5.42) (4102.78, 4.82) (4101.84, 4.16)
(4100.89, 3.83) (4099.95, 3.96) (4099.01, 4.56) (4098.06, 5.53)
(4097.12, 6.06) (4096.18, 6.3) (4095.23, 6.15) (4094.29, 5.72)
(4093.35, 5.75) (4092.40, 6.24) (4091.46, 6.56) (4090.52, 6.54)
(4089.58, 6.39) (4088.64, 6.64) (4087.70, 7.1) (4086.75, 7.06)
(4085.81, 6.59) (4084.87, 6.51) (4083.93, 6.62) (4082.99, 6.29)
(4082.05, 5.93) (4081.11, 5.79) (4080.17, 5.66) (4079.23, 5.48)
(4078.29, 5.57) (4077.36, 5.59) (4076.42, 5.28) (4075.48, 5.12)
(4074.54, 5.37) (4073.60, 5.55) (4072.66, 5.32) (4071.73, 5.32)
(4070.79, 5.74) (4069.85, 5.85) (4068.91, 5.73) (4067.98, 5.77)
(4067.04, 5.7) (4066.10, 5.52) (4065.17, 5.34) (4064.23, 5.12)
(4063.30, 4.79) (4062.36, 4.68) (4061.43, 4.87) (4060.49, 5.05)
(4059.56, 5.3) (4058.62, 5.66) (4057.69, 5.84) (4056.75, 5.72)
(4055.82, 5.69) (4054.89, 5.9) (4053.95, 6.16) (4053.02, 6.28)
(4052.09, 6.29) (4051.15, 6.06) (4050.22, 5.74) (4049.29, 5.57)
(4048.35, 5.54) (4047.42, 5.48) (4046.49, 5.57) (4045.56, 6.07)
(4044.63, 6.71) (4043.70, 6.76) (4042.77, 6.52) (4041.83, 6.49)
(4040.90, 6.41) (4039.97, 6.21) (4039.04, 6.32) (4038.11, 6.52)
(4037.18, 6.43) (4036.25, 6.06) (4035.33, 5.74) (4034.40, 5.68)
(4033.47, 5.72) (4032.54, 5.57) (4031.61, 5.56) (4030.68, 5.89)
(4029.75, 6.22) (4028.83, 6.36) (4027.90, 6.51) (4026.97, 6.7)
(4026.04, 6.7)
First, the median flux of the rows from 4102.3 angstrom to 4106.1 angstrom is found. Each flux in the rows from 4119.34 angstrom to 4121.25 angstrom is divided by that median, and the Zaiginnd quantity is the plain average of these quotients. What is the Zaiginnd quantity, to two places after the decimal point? 1.16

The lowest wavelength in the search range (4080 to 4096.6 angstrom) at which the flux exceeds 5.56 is 4080.17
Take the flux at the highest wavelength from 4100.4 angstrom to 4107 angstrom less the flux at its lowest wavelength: 2.3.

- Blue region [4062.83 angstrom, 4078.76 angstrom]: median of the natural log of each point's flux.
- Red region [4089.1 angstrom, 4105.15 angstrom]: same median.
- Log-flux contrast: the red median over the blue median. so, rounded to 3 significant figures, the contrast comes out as 1.02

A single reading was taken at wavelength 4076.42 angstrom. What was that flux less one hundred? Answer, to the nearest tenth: -94.7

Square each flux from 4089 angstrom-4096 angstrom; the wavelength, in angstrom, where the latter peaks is 4091.46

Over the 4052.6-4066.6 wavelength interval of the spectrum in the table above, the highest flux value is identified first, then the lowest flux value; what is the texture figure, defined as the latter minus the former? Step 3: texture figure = -1.6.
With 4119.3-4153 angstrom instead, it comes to -2.6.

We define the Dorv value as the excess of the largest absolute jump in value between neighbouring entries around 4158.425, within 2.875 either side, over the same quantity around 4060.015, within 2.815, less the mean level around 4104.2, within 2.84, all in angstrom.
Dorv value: -5.2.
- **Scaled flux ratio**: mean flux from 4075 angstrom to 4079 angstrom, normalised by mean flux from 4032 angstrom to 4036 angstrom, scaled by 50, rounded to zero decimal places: 47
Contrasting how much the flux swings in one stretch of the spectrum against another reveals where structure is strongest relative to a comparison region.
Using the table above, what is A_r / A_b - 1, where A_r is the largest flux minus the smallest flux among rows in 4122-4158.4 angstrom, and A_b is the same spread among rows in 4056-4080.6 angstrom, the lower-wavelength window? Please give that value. 1.2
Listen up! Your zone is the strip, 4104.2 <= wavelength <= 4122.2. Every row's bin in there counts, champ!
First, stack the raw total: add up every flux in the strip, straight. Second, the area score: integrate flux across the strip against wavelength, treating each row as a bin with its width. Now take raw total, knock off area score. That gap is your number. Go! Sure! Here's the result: 6.2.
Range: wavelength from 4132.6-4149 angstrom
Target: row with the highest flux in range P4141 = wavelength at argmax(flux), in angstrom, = 4135.98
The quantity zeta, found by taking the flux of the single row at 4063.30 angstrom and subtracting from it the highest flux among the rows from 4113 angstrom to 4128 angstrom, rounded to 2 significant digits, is -2.6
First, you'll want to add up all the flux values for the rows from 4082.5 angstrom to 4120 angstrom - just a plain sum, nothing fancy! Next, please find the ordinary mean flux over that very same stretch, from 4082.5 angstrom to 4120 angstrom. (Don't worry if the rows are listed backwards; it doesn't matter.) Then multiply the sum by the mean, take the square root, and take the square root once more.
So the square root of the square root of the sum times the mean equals 6.1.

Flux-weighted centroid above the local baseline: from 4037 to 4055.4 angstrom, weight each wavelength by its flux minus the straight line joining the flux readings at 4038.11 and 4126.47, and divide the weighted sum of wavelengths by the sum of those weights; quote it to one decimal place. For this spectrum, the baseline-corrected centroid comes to 4048.7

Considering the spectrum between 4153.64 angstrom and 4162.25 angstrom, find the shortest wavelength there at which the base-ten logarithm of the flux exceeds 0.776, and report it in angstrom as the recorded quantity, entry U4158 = 4160.82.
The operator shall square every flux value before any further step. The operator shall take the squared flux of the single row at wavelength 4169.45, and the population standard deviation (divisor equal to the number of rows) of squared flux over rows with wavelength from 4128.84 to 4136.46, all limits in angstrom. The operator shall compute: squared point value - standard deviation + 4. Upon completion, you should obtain 36.1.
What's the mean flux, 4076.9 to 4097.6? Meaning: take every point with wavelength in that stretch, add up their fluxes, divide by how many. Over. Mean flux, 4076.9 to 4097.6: 6.2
